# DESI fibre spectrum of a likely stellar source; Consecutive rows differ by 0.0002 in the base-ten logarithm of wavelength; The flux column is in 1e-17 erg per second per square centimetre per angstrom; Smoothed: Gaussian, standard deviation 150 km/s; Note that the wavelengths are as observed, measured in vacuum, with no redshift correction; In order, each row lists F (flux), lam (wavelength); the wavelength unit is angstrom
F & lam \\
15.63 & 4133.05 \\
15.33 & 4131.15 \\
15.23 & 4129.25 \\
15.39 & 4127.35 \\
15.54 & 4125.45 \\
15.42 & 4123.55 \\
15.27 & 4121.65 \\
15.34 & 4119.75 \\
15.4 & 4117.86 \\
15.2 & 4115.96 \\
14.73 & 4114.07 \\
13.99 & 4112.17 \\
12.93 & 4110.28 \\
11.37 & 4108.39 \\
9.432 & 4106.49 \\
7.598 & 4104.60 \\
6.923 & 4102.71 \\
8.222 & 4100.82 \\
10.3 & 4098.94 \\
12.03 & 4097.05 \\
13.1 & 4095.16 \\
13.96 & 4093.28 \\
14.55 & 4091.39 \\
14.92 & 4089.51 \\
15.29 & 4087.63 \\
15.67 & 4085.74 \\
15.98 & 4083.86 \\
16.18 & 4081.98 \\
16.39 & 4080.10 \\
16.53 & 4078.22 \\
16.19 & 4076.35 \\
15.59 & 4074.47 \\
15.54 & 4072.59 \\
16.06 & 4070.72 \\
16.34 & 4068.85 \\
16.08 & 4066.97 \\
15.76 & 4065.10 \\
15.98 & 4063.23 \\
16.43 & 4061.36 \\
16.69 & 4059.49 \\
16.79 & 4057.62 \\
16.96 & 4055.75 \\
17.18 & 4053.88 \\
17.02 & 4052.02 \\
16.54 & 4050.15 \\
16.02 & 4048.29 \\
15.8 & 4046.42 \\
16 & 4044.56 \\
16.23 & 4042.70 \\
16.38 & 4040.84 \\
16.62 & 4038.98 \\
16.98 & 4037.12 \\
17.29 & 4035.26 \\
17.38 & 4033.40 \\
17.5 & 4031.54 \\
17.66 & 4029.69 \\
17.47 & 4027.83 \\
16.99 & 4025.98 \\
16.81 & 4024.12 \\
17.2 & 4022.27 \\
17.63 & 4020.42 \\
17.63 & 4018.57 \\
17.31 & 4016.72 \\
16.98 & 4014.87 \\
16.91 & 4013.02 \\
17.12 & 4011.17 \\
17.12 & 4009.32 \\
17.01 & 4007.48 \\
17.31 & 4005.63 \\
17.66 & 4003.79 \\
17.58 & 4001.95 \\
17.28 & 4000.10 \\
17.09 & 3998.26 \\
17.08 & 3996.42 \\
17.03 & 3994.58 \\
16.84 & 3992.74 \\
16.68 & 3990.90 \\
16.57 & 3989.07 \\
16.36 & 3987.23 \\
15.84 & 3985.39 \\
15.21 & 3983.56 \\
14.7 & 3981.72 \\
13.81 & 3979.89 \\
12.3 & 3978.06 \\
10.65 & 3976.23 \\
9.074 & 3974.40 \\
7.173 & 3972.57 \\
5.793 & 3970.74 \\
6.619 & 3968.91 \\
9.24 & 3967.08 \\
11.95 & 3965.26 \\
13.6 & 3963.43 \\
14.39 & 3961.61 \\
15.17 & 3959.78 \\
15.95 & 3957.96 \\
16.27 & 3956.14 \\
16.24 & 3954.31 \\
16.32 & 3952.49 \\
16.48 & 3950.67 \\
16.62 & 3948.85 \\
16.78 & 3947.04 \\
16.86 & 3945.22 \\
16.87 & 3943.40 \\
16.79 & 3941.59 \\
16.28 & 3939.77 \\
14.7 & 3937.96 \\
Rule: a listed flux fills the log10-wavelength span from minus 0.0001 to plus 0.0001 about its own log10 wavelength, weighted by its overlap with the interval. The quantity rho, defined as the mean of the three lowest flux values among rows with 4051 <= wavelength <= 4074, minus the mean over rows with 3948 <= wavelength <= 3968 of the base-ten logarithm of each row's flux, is 14.6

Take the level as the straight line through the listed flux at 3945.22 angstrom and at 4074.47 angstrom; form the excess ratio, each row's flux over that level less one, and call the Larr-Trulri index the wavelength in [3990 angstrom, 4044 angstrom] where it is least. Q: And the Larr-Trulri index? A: 3990.90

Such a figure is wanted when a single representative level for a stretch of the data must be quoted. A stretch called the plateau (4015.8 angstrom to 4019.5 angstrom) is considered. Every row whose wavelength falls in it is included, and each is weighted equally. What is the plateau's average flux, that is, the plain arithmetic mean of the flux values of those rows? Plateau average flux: 17.5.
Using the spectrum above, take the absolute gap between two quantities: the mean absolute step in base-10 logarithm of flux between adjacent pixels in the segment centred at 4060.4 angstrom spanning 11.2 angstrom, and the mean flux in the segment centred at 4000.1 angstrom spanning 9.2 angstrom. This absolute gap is 17.3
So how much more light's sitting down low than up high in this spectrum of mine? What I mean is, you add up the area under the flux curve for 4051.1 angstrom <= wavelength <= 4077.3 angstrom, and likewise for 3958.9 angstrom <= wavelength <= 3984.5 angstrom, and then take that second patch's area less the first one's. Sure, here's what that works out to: -136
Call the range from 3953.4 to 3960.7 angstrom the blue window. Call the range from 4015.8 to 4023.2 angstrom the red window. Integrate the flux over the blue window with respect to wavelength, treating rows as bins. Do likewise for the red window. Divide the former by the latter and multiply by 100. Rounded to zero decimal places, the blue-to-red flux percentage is 90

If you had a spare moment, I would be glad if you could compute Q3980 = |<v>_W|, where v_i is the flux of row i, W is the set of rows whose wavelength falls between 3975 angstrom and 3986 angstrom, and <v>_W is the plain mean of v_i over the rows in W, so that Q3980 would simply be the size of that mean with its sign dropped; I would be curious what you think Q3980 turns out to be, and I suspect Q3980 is 14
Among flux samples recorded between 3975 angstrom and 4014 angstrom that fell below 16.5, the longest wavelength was 3987.23 angstrom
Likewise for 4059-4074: 4072.59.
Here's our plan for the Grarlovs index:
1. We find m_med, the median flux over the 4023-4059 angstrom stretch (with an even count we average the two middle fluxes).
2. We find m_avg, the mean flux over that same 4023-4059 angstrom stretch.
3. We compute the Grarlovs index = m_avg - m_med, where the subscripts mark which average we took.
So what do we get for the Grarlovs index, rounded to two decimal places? -0.14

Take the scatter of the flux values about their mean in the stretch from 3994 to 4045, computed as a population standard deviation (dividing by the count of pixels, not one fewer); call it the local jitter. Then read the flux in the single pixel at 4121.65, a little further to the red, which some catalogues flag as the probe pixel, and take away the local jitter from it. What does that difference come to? 14.9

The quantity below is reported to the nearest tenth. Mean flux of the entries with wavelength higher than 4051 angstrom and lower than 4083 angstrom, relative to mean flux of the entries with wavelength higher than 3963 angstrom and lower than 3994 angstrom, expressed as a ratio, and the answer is 1.3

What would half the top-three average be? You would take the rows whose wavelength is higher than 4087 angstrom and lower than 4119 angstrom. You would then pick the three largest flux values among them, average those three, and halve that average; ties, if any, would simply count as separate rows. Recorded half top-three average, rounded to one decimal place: 7.6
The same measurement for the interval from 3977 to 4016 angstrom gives 8.8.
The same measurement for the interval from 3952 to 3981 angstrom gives 8.1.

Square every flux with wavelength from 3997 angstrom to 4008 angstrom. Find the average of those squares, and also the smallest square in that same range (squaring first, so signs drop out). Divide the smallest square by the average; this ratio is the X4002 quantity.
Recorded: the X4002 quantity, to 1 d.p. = 1.0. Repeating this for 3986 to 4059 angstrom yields 0.9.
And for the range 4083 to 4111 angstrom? 0.3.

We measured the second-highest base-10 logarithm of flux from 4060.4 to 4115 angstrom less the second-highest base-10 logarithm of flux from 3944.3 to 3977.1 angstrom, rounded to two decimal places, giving -0.01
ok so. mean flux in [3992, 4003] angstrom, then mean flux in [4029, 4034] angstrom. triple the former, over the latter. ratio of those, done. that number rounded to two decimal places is 2.94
